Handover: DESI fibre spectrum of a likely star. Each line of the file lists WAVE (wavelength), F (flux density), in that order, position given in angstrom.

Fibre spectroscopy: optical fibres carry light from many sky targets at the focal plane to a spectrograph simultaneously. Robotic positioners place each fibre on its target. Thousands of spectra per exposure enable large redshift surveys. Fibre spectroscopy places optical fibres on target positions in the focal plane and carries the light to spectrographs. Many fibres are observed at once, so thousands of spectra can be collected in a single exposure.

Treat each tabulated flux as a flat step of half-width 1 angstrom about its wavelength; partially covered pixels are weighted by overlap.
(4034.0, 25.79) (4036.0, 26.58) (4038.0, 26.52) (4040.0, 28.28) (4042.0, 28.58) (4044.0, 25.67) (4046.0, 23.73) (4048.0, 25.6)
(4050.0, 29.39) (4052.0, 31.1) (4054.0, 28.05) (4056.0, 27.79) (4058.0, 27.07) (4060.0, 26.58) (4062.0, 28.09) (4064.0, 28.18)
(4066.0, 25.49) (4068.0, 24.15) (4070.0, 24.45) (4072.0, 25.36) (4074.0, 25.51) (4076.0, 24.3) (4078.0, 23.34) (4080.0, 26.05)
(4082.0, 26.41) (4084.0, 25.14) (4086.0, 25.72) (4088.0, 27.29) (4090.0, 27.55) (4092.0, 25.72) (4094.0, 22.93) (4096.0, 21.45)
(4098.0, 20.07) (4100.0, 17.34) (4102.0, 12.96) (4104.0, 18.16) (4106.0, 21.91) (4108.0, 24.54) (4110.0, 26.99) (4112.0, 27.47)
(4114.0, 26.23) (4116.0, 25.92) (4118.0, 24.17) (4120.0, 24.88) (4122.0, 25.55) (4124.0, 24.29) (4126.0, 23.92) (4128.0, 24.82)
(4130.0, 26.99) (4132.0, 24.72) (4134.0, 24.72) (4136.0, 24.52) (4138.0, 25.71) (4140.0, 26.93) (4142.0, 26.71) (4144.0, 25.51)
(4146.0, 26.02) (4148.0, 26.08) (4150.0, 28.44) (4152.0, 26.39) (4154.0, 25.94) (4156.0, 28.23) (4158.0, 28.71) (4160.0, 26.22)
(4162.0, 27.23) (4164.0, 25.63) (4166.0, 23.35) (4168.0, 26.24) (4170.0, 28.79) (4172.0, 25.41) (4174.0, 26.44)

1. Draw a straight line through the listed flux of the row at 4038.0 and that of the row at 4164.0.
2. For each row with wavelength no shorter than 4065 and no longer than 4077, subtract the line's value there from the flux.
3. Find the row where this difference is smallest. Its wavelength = 4068.0 angstrom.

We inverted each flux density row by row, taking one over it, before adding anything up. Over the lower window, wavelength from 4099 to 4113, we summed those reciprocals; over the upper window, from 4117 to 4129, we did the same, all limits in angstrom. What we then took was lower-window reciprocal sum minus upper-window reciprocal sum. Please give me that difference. 0.11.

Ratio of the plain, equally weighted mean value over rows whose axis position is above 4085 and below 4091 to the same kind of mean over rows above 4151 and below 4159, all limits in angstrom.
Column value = 0.98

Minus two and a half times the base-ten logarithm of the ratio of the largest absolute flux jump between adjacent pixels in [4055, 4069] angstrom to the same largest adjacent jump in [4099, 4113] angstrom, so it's 0.7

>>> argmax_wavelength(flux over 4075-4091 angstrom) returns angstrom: 4090.0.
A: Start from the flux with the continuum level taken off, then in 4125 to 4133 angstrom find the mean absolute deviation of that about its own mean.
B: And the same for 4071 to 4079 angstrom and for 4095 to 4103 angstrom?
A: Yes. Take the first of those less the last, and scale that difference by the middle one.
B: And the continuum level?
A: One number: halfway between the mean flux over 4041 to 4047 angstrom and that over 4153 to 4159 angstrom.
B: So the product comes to -1.5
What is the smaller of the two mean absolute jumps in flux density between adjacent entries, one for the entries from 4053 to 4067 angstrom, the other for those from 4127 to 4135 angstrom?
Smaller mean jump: 1.0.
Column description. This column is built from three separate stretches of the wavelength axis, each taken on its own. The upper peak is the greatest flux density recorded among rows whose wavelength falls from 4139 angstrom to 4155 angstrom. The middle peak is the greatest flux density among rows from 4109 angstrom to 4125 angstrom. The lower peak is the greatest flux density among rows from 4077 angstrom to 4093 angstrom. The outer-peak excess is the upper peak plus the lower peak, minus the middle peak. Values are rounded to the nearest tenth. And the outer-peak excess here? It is 28.5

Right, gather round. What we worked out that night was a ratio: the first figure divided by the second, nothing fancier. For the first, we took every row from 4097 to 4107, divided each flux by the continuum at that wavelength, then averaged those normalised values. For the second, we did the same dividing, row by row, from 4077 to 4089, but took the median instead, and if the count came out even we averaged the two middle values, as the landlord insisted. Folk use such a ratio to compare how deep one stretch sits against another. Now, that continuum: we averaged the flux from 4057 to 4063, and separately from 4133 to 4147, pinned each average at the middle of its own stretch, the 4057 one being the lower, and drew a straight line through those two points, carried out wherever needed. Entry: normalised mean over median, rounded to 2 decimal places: 0.71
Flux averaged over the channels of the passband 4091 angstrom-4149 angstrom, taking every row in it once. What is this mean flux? 24.0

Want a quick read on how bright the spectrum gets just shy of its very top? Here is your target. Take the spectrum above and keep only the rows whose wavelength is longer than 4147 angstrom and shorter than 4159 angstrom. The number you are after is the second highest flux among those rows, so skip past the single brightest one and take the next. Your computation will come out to 28.44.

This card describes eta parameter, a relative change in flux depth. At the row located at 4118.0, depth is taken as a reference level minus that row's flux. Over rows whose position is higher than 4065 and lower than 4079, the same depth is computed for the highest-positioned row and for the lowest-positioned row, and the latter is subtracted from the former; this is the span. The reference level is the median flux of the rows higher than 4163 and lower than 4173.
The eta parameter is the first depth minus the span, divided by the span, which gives -0.3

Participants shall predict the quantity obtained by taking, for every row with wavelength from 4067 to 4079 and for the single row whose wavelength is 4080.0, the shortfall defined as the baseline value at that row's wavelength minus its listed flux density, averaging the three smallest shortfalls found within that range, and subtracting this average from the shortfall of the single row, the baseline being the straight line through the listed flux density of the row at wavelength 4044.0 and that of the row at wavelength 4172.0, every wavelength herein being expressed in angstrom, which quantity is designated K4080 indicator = -1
